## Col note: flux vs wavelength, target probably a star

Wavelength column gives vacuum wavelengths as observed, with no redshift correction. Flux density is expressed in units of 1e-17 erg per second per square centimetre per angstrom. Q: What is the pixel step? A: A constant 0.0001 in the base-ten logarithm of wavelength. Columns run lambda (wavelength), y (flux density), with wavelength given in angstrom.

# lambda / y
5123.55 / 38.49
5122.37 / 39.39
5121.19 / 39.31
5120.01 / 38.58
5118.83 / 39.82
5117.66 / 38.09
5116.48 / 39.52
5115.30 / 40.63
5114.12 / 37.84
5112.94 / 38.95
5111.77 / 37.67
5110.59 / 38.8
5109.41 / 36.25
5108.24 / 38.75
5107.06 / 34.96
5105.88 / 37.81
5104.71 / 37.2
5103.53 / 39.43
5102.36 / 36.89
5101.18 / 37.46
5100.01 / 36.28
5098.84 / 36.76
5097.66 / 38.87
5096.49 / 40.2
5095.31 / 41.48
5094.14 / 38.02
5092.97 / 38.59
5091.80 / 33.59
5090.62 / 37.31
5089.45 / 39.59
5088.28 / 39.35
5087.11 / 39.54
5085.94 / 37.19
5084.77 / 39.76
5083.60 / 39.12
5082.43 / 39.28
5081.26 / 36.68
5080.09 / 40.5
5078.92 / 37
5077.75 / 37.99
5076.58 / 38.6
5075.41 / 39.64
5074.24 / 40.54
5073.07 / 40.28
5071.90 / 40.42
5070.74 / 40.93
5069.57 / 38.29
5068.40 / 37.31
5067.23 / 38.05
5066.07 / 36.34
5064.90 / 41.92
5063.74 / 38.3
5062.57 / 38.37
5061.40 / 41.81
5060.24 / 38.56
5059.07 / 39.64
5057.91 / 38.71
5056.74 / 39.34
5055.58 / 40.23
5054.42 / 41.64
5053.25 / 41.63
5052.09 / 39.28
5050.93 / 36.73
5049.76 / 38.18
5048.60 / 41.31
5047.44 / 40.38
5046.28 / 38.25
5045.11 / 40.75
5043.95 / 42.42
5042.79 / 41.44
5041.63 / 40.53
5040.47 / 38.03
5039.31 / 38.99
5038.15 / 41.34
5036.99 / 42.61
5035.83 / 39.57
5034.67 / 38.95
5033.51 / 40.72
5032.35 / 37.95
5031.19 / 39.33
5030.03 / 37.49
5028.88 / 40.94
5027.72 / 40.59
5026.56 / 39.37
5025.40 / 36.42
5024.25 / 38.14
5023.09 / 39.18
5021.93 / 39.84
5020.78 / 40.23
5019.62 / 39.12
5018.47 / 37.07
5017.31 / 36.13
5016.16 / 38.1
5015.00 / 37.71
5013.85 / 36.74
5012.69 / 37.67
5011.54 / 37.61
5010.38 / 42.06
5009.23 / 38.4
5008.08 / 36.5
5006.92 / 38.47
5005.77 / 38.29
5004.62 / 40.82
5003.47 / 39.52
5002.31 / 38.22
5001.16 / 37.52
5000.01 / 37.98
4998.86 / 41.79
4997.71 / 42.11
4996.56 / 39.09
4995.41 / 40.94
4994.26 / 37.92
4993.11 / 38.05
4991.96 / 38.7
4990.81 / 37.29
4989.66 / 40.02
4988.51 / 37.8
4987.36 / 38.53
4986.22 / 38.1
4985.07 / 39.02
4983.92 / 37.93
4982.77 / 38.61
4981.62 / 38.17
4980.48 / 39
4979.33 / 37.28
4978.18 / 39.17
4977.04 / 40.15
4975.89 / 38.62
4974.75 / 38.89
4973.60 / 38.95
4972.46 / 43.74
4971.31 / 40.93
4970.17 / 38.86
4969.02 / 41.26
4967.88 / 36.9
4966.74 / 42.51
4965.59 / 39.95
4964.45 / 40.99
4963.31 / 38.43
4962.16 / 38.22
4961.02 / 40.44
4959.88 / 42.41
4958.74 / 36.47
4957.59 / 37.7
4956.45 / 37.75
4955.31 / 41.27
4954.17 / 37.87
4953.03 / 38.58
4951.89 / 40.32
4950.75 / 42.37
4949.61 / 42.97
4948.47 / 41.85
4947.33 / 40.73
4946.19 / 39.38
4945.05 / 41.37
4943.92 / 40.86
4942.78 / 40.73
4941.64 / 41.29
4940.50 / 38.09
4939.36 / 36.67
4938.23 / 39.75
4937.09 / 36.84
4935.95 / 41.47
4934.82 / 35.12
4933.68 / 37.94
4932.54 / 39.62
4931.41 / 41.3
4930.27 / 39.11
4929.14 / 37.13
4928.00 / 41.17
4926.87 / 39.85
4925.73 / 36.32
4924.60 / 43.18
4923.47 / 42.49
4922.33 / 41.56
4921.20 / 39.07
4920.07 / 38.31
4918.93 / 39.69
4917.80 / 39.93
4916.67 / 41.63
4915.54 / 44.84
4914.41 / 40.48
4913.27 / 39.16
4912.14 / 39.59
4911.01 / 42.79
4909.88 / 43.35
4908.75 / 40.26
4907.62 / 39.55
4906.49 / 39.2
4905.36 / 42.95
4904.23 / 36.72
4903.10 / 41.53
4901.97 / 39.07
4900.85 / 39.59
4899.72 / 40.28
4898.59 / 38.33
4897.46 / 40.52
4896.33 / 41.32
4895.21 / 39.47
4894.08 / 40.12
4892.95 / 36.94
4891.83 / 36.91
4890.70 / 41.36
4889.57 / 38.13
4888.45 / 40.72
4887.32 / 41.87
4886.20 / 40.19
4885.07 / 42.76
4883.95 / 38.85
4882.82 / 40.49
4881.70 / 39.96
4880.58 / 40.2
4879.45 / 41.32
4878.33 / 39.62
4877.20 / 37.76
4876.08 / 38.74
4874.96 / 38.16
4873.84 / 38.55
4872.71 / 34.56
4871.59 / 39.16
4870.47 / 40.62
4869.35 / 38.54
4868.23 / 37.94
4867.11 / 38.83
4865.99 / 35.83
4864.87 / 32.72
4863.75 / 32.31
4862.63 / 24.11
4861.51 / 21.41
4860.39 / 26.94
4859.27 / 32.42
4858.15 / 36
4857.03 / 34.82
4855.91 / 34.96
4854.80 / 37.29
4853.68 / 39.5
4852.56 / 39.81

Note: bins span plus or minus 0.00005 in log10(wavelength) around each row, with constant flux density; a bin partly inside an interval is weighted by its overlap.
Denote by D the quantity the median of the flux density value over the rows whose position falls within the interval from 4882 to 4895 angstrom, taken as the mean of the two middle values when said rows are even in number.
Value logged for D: 40.2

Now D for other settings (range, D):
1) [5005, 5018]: 37.7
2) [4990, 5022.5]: 38.3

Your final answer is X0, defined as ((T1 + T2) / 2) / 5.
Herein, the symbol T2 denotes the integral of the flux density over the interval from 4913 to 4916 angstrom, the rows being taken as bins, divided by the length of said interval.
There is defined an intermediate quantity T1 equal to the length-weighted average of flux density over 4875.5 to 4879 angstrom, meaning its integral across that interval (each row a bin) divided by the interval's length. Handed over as 8.0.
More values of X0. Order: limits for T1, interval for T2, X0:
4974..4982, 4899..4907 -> 7.9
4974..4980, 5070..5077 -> 7.9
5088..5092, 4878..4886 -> 7.8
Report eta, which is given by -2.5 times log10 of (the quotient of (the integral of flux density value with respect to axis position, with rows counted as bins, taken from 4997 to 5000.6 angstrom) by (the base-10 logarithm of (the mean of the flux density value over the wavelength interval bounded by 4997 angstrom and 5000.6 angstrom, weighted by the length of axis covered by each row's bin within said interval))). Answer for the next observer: -4.90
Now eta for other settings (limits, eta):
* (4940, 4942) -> -4.24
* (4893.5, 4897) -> -4.86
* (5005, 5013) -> -5.72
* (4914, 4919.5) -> -5.37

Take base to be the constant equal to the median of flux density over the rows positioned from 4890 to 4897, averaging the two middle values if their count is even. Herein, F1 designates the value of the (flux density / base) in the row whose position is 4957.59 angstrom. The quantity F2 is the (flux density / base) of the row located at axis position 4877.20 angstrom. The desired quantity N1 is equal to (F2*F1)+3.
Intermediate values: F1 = 0.947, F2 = 0.95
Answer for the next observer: 3.90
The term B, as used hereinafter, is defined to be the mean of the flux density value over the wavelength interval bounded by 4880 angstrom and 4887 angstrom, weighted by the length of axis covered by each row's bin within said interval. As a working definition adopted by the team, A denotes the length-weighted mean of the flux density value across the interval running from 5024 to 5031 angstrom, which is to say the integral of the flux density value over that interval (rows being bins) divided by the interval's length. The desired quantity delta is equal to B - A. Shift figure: 1.5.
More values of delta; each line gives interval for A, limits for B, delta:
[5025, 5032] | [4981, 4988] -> -0.6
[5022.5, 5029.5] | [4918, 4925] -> 1.5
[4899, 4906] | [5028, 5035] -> -0.7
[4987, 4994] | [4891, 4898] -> 1.0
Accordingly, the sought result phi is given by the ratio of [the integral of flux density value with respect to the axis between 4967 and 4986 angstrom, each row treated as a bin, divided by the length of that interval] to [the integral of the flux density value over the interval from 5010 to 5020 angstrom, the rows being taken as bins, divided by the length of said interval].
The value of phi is 1.035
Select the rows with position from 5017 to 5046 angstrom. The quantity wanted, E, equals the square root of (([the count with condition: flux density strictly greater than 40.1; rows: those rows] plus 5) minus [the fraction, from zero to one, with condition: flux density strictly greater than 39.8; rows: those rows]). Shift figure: 3.82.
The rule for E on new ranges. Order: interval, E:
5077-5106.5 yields 2.81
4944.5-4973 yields 4.29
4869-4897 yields 3.94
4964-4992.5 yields 3.27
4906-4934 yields 3.93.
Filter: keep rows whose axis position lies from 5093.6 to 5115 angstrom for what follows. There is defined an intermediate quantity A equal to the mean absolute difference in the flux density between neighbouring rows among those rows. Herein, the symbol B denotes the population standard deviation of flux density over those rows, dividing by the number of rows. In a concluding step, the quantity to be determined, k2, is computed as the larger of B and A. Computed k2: 1.824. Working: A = 1.8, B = 1.51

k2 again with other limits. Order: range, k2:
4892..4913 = 2.176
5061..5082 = 1.797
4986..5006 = 1.565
